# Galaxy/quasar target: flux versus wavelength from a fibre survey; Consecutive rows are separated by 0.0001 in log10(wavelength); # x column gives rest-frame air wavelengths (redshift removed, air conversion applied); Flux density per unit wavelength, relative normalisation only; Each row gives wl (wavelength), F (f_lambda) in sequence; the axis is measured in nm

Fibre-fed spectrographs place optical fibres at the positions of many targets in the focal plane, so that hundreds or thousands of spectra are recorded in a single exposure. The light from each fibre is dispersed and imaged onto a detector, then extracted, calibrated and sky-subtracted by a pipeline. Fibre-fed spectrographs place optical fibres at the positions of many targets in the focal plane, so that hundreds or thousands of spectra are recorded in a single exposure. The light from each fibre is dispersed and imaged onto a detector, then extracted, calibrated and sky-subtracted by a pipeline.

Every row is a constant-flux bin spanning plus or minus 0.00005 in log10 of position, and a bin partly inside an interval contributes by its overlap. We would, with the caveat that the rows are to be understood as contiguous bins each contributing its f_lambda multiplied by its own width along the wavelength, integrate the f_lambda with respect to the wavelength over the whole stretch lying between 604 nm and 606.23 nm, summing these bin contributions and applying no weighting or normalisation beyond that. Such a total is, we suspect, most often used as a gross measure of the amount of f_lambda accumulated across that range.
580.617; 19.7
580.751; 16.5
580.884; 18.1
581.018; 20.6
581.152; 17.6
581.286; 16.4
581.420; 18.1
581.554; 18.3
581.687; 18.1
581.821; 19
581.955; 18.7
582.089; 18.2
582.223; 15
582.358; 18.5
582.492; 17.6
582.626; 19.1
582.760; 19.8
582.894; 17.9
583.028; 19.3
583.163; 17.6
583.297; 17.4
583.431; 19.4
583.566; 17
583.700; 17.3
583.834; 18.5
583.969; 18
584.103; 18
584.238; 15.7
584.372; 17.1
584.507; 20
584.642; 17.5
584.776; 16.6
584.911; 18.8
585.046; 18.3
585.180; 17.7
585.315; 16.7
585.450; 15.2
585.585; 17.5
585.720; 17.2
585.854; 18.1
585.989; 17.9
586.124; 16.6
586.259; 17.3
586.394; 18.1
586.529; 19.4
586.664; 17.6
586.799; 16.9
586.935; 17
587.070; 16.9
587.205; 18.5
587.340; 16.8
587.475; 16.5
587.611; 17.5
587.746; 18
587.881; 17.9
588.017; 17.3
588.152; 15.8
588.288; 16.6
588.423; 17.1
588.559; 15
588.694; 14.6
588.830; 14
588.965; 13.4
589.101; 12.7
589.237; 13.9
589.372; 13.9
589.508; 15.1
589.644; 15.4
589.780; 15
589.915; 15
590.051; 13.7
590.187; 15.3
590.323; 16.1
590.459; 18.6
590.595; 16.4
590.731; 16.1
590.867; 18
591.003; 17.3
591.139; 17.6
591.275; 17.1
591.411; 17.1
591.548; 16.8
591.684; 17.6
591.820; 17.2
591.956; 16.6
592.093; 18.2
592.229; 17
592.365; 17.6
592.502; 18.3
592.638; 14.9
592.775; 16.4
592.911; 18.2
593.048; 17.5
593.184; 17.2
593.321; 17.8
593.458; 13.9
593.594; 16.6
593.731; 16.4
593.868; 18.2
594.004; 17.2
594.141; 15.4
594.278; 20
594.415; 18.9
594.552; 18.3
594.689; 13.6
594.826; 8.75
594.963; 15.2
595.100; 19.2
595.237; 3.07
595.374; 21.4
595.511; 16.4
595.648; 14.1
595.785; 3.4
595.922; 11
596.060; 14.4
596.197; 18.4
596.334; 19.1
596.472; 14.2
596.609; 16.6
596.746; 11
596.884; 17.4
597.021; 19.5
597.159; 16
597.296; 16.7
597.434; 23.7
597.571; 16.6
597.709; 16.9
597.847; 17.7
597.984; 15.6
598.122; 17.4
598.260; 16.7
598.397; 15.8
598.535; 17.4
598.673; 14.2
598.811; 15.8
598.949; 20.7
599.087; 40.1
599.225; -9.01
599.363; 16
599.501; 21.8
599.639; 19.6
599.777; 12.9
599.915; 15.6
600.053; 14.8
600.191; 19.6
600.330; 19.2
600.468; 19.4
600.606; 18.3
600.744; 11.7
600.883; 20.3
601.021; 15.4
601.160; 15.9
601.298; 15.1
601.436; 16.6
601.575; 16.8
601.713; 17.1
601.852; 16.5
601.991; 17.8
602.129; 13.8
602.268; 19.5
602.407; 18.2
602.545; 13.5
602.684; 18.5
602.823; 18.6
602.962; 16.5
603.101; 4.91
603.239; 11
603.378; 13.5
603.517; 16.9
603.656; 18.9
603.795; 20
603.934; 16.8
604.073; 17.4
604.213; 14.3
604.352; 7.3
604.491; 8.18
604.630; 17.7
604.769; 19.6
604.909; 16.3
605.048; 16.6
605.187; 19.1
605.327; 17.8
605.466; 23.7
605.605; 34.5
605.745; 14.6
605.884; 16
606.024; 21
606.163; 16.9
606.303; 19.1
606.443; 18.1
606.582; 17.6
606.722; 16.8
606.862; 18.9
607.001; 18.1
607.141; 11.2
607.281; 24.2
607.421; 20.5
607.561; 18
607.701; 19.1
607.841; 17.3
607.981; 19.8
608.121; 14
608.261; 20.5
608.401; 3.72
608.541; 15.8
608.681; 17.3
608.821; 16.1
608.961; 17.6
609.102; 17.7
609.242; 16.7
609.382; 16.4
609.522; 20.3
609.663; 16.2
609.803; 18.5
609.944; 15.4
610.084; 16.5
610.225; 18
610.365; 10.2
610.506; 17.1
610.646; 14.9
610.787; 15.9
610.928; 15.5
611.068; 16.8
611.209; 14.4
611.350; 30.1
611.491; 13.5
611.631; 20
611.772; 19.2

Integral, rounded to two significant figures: 39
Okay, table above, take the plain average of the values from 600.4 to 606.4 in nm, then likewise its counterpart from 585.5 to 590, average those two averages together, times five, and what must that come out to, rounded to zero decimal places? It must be 83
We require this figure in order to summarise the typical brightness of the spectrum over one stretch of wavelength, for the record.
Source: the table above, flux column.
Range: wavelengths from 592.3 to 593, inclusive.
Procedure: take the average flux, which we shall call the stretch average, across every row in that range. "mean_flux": 17.1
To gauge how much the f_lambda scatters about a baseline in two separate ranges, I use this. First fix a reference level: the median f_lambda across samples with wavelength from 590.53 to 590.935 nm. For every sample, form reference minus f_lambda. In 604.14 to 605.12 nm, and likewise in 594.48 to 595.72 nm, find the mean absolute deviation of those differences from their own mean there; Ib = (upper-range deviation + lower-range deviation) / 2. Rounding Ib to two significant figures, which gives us 3.9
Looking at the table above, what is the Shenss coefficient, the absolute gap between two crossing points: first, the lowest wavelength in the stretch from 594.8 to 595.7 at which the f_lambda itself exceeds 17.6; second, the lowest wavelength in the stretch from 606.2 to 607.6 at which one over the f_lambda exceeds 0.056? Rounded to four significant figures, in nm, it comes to 11.48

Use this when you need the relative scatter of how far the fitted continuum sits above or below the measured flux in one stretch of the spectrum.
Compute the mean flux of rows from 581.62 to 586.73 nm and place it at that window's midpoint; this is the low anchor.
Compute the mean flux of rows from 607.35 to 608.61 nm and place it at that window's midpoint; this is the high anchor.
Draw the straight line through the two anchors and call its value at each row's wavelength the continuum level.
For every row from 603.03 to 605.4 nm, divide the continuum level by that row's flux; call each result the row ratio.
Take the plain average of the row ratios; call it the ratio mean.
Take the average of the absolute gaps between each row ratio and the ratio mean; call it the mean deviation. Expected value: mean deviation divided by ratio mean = 0.4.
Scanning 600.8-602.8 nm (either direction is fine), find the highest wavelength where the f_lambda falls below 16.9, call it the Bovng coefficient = 602.545 nm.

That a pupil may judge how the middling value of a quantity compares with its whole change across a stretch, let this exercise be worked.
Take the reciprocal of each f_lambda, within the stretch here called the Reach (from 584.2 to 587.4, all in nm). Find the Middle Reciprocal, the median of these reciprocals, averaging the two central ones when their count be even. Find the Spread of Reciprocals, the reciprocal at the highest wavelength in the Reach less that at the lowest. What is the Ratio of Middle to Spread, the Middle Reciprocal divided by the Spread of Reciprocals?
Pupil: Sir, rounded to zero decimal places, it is -14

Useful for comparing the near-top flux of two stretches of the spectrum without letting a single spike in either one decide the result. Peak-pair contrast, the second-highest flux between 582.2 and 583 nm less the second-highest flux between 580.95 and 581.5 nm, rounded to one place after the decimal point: 1.0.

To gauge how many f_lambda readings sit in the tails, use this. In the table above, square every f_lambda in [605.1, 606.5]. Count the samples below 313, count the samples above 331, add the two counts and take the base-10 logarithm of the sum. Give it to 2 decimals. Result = 0.90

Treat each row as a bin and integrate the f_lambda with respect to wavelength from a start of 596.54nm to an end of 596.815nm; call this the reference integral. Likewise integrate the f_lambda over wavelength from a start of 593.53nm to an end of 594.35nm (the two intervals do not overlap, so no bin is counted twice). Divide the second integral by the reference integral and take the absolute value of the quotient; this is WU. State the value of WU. 3.7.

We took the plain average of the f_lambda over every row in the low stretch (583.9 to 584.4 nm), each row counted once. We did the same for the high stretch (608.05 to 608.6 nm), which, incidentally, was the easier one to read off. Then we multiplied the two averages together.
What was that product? 232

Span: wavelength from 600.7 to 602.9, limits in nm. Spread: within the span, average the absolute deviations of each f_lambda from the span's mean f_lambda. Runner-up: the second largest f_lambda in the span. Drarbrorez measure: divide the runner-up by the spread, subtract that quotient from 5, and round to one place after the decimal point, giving -6.0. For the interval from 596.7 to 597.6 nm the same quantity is -2.8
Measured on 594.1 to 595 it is -1.6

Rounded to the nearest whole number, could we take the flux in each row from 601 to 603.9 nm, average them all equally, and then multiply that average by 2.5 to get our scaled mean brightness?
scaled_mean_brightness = 40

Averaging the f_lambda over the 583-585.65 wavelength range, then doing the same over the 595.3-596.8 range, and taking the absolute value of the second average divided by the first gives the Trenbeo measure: 0.82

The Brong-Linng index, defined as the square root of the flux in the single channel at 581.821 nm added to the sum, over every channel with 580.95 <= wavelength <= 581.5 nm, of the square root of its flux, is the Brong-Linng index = 21.4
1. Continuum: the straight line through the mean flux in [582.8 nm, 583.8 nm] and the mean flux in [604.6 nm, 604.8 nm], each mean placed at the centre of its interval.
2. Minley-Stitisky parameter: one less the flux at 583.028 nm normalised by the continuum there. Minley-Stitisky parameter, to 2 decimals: -0.07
